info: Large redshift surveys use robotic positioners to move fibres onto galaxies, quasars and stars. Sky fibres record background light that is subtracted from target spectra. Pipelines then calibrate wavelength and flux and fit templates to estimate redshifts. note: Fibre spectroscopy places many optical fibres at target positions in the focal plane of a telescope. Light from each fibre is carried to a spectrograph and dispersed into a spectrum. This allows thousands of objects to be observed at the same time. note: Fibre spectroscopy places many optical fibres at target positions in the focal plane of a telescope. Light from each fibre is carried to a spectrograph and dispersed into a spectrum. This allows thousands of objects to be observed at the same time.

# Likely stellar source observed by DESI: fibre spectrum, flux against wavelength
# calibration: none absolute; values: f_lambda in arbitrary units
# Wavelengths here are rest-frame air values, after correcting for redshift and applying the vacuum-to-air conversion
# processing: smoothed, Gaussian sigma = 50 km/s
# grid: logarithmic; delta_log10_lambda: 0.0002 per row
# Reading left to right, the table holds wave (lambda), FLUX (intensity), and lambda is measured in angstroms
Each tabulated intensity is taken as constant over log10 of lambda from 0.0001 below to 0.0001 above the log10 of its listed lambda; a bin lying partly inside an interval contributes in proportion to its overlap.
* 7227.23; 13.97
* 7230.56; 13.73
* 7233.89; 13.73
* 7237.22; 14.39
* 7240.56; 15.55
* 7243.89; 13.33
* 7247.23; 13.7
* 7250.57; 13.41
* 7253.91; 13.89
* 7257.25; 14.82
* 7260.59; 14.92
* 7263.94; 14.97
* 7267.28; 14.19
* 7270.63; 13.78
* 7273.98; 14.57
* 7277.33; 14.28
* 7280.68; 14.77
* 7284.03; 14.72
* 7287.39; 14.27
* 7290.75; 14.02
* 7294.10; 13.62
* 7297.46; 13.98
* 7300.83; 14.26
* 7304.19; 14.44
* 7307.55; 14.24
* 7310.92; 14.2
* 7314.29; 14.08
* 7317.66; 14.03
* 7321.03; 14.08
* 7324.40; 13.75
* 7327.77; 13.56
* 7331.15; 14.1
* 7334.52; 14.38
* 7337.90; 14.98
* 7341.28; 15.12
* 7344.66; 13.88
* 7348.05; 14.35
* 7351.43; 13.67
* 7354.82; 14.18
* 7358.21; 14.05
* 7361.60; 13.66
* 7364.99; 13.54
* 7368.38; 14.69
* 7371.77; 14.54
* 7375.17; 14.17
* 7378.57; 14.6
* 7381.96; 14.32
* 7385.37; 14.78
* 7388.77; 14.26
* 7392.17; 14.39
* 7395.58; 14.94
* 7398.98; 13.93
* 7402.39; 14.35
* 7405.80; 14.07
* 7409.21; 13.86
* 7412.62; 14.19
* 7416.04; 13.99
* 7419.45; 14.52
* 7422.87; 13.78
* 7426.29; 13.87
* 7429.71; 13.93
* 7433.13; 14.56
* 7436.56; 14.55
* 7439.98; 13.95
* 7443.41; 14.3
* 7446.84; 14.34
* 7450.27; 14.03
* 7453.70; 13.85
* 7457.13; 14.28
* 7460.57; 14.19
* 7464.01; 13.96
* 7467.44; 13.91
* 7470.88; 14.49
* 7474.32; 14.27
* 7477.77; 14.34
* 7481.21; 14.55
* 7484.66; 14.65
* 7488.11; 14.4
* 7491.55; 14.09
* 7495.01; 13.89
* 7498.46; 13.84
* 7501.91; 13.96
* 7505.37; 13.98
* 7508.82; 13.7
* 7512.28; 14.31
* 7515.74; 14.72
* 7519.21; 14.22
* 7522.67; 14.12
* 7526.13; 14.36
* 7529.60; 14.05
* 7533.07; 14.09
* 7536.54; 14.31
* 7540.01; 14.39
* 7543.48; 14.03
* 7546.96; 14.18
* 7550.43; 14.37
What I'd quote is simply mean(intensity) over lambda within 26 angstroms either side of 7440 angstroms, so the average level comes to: 14.1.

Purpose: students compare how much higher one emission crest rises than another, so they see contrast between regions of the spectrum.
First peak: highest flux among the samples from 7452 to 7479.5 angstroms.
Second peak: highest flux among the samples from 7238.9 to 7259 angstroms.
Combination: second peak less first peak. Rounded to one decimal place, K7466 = 1.1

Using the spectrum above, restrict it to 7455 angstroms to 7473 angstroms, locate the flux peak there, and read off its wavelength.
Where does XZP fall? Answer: 7470.88 angstroms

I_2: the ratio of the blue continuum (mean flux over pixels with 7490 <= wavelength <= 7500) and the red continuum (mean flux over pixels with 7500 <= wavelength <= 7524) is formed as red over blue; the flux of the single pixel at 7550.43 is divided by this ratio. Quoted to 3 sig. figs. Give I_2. 14.2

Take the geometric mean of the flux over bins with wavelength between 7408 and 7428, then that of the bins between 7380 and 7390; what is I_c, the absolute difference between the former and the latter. 0.42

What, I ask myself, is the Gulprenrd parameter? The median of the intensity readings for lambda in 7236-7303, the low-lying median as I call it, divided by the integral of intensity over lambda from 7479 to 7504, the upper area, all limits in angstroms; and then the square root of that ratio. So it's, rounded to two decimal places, 0.20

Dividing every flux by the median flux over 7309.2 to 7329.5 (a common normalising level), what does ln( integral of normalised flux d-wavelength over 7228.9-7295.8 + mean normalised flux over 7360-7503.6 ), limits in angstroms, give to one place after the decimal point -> 4.2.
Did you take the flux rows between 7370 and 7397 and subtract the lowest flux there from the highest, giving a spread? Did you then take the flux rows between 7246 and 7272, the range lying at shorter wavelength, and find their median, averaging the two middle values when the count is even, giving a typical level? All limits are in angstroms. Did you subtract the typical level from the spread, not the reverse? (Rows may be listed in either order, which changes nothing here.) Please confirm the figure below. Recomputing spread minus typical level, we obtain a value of -13.27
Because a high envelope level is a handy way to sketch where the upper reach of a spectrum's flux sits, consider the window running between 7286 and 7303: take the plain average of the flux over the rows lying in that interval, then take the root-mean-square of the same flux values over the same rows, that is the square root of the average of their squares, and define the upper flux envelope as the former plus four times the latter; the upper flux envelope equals 70.2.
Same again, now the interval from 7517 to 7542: 71.1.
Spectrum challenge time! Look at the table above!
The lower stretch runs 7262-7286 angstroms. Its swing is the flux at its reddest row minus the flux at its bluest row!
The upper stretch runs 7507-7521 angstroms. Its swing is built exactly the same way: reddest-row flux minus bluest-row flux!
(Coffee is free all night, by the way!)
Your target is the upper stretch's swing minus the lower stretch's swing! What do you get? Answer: 0.77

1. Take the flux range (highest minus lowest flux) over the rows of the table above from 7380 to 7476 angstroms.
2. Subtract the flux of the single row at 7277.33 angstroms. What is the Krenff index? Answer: -13.1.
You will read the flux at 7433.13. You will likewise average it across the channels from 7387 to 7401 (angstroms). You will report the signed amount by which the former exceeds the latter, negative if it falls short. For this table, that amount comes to 0.2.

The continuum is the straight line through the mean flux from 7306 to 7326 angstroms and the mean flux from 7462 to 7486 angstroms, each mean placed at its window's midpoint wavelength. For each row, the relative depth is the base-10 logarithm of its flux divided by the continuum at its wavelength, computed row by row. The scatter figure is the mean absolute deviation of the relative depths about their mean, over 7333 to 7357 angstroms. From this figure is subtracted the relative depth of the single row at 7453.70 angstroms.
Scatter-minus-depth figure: 0.025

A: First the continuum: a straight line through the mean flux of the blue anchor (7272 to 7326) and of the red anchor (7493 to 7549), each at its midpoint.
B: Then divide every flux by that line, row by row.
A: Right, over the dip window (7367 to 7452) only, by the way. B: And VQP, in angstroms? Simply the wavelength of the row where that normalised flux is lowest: 7422.87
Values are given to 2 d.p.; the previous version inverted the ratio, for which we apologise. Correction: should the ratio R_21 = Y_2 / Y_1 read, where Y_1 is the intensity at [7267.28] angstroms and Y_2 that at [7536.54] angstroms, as 1.01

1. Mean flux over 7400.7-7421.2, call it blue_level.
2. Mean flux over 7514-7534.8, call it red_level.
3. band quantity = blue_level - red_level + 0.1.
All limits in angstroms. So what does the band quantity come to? 0.0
